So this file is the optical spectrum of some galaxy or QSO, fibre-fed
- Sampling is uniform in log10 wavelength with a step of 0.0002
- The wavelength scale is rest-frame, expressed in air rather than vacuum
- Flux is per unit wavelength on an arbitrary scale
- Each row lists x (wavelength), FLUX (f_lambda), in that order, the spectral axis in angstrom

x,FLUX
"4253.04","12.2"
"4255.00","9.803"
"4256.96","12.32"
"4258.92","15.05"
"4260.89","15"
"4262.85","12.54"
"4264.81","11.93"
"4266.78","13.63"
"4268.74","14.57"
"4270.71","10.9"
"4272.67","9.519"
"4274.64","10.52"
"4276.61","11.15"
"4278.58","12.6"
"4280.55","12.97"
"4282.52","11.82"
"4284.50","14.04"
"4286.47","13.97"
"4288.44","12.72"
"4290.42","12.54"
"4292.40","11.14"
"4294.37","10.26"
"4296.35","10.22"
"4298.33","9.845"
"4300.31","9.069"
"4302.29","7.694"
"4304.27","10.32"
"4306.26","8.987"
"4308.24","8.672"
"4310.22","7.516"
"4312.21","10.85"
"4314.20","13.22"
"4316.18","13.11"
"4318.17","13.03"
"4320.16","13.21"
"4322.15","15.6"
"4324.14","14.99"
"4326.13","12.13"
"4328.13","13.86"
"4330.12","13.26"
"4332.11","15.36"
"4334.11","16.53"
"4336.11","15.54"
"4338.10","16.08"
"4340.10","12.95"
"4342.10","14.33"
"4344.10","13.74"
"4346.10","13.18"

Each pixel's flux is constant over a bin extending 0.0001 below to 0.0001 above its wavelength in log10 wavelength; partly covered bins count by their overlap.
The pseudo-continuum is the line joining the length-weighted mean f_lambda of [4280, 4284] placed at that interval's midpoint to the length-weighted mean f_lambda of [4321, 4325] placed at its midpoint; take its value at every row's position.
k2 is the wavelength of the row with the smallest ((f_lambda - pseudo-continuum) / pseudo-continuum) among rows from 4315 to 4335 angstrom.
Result 4326.13 angstrom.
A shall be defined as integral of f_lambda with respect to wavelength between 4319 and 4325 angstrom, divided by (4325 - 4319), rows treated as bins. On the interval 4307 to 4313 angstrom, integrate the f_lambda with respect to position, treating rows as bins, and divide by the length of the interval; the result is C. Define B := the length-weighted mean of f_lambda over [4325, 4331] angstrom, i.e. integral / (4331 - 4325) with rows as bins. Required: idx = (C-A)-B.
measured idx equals -18.7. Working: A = 14.5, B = 13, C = 9.0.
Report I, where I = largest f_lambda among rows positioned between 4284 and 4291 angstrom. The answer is 14.04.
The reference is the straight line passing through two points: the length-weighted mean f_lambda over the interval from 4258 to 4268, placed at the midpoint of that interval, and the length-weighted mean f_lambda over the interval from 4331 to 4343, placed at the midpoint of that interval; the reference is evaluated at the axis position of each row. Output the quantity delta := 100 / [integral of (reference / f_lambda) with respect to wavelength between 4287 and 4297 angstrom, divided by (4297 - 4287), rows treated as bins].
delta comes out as 80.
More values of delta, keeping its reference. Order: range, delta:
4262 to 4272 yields 91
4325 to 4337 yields 95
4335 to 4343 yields 97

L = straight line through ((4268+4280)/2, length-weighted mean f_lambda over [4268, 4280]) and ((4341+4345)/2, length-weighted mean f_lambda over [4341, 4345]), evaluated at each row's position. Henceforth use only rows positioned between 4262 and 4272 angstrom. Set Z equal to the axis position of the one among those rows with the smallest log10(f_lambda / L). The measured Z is 4270.71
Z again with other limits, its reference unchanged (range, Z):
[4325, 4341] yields 4326.13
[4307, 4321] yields 4310.22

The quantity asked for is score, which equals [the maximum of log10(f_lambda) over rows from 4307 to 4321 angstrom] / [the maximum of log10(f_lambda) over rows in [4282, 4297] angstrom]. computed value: 0.98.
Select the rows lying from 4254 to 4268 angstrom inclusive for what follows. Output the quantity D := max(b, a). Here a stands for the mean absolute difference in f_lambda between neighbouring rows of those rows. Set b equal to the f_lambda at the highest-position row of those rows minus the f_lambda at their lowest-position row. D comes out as 3.8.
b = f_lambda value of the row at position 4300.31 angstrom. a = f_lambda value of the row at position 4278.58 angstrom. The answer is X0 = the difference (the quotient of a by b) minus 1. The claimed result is 0.39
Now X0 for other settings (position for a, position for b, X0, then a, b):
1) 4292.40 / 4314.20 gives -0.16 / 11.14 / 13.22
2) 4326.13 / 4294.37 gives 0.18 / 12.13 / 10.26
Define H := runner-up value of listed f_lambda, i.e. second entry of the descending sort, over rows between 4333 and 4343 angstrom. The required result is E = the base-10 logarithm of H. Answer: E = 1.21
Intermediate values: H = 16.08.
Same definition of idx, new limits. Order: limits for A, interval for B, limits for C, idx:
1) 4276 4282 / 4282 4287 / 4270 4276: -15.3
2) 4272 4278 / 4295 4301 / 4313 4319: -7.3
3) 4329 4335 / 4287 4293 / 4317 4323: -13.5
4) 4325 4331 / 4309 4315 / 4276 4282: -11.2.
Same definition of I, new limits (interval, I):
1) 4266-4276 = 14.57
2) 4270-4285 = 14.04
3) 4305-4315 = 13.22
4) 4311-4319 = 13.22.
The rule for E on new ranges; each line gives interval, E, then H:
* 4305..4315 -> 1.04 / 10.85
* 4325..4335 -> 1.19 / 15.36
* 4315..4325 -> 1.18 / 14.99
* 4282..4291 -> 1.15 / 13.97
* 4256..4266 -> 1.18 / 15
